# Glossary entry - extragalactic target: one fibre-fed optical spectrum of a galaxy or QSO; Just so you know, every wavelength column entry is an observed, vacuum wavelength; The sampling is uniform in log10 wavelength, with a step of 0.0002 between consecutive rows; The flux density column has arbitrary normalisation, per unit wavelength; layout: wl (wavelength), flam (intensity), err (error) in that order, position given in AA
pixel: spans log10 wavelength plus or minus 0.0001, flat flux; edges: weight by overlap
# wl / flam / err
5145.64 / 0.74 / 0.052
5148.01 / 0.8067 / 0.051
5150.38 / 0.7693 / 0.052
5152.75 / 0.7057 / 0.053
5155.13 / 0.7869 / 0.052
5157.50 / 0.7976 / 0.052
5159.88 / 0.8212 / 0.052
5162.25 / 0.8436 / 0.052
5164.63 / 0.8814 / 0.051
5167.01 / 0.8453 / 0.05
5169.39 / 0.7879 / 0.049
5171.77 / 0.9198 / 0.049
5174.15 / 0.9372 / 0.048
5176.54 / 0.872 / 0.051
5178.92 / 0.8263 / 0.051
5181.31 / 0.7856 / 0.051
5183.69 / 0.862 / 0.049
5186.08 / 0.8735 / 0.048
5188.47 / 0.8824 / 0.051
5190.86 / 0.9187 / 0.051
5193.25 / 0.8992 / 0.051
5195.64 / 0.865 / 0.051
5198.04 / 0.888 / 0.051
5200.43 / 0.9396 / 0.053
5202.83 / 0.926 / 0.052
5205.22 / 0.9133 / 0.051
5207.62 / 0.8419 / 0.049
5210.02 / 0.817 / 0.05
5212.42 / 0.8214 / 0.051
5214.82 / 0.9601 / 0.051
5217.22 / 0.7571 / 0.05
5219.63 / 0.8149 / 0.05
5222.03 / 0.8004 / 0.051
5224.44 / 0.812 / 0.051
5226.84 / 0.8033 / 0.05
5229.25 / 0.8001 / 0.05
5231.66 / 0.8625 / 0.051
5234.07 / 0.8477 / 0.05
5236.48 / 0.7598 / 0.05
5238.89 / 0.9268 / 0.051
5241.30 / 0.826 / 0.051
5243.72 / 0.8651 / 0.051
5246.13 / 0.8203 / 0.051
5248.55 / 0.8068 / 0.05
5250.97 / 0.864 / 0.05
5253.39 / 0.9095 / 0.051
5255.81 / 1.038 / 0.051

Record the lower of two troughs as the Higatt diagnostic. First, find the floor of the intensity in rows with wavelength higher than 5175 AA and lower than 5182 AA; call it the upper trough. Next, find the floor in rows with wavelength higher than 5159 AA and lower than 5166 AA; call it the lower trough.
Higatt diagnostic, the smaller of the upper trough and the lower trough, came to 0.79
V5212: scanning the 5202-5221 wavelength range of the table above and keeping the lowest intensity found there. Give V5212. 0.7571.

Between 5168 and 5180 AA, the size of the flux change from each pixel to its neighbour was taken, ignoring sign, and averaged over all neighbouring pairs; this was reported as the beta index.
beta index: 0.065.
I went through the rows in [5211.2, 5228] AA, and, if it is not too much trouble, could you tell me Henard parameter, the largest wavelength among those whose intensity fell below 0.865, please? 5226.84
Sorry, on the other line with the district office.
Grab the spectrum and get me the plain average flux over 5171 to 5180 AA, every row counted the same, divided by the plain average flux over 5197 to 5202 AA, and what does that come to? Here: 0.97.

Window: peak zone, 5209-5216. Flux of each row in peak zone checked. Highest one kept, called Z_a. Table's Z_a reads 0.9601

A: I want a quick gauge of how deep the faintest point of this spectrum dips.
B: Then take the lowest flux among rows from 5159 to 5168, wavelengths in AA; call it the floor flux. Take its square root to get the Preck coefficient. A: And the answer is 0.906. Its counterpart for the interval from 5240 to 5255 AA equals 0.898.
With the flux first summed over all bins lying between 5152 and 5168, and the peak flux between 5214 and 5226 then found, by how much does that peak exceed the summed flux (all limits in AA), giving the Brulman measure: -4.7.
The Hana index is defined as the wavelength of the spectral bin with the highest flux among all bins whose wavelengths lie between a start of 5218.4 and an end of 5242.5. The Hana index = 5238.89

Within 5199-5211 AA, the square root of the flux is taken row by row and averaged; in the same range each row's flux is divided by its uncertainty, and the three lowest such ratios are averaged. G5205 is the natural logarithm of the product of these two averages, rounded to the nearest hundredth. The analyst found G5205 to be 2.78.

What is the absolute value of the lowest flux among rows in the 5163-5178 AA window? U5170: 0.79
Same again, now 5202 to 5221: 0.76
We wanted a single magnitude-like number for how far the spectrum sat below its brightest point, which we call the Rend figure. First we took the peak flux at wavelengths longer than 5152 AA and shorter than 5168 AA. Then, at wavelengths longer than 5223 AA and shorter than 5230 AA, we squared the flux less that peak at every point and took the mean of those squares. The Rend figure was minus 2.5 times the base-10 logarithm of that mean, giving 5.6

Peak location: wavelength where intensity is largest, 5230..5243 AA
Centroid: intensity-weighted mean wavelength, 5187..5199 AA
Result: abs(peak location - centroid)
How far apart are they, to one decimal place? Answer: 45.7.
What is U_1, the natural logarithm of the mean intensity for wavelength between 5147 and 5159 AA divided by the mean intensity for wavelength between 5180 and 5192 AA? -0.11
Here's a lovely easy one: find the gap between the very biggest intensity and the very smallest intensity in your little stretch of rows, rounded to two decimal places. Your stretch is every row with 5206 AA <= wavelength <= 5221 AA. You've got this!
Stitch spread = 0.20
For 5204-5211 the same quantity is 0.10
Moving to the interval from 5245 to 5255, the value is 0.10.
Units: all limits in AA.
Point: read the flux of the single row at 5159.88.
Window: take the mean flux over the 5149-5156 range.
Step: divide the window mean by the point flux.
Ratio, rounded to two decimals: 0.92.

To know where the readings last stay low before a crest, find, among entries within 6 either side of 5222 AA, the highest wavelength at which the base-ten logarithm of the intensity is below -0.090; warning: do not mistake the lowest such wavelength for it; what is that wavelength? 5226.84 AA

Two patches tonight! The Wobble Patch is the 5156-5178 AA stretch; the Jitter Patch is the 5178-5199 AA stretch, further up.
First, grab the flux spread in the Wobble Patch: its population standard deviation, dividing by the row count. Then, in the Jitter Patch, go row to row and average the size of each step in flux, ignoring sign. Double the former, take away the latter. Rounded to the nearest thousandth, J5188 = 0.066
